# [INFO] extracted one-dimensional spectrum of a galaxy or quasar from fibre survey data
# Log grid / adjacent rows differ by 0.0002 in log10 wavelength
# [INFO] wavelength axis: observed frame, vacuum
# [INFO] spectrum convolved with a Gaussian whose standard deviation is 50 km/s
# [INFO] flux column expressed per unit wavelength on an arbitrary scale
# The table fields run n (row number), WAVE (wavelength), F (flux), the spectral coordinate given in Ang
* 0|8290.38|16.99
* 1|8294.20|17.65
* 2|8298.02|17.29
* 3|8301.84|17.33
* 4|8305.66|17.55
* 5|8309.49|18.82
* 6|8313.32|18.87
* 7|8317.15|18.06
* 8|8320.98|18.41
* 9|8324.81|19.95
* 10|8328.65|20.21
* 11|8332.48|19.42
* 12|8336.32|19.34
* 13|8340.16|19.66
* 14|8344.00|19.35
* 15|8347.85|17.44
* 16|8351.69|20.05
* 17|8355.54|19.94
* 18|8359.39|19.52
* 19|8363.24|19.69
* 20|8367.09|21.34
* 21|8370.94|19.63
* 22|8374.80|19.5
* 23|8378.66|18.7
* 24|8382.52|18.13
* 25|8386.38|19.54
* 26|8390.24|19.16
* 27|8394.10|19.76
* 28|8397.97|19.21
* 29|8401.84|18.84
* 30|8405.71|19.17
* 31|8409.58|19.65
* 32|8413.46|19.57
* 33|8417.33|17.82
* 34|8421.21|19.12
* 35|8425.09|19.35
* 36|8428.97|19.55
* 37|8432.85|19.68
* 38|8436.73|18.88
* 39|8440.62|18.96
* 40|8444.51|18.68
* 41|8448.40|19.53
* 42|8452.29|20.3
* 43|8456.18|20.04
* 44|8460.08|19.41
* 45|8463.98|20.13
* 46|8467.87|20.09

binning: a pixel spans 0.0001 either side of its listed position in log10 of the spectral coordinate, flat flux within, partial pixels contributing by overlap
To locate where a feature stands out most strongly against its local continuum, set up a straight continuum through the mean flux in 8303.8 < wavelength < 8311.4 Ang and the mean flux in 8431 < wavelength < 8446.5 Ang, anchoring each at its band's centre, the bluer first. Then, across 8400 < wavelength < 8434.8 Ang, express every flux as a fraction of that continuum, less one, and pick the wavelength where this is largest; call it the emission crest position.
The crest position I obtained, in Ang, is 8409.58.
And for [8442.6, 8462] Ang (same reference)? 8452.29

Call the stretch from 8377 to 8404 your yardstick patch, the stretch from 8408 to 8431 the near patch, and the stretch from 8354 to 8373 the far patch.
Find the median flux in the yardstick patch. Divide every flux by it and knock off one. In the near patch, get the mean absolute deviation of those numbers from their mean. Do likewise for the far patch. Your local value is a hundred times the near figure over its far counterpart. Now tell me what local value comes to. 89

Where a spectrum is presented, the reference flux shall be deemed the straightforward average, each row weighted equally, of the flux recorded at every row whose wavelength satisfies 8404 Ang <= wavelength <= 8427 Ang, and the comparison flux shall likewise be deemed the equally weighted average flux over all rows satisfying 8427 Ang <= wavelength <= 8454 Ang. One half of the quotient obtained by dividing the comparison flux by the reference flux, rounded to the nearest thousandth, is 0.507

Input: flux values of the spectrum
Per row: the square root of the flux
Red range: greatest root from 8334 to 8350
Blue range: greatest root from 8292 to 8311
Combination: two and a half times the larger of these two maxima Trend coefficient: 11.1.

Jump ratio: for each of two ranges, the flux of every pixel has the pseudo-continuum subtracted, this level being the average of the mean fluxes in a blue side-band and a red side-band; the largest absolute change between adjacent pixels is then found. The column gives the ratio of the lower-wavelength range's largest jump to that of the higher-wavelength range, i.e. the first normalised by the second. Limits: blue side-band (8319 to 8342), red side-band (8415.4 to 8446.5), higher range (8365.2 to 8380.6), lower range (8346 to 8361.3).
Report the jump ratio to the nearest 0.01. 1.53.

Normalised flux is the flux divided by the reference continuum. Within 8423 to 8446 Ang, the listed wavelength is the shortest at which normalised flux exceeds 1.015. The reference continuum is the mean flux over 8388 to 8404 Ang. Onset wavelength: 8428.97 Ang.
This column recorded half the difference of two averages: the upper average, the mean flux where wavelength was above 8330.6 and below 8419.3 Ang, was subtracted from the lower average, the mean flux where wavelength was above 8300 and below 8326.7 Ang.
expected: -0.45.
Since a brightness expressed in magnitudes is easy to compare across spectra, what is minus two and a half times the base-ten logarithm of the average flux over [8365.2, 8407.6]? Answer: -3.22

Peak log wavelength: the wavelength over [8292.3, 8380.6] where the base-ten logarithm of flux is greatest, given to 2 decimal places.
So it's 8367.09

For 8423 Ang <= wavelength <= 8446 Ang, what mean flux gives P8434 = 19.2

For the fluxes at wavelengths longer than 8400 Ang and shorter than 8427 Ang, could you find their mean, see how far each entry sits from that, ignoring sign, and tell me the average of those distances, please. 0.43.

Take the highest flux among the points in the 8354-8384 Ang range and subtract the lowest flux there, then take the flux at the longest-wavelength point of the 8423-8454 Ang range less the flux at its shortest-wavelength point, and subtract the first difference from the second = -2.26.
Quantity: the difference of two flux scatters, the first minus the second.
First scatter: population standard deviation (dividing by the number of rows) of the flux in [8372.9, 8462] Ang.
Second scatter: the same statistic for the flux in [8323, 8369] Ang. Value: -0.29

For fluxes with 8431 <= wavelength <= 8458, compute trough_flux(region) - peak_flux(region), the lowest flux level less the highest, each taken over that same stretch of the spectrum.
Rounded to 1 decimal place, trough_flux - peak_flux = -1.6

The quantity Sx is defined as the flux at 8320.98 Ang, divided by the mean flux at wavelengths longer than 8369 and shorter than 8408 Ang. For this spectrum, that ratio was 0.96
